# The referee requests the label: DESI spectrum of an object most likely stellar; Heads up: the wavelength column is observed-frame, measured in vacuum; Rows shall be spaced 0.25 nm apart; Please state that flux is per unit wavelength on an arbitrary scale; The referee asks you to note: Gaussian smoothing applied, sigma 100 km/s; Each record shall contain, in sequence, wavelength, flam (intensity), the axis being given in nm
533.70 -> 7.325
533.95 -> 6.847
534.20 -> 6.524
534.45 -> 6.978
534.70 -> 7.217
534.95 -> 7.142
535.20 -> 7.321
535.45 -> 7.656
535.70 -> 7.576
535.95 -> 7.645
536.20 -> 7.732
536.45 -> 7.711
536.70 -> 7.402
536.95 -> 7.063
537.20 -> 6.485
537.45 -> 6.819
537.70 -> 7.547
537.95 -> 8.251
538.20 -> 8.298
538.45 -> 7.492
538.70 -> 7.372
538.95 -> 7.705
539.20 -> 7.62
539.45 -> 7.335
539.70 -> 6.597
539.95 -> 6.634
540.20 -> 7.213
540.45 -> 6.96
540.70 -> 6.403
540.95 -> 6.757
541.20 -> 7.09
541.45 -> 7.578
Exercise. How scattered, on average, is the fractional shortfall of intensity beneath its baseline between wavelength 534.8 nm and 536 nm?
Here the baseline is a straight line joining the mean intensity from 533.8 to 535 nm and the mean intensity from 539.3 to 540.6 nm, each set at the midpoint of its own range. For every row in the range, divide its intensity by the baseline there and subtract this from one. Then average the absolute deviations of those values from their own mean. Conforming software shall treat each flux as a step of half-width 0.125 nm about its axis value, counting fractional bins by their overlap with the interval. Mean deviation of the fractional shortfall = 0.027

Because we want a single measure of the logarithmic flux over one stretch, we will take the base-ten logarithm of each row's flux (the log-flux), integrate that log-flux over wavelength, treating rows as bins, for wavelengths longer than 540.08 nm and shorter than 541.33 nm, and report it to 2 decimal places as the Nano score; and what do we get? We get 1.05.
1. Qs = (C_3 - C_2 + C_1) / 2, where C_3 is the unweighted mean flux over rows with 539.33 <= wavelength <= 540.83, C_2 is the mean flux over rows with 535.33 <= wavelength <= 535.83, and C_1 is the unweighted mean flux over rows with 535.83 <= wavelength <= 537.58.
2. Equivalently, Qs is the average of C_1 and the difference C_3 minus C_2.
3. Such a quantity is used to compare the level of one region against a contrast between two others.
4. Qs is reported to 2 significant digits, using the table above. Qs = 3.3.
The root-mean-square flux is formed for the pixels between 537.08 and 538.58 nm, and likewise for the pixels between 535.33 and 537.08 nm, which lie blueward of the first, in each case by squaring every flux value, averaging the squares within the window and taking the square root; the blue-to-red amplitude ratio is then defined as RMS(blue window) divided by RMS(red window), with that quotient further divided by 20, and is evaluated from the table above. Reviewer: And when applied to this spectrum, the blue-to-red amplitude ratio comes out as 0.0502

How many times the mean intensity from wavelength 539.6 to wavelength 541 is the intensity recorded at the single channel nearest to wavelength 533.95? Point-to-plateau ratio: 1.01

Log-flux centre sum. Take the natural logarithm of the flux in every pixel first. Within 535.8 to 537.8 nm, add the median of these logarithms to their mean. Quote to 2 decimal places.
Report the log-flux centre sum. 4.00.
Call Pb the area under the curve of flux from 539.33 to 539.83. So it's 3.48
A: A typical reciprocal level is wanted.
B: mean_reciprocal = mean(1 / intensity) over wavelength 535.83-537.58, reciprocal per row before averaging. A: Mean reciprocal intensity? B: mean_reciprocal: 0.138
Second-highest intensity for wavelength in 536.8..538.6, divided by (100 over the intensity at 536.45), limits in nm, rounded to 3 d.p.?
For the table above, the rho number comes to 0.636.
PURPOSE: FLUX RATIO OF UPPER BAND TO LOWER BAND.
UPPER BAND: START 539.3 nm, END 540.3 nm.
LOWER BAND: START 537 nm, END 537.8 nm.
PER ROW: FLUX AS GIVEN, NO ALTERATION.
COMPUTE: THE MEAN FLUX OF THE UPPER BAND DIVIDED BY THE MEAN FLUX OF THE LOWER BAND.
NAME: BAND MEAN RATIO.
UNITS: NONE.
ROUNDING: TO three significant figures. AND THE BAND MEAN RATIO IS 1.00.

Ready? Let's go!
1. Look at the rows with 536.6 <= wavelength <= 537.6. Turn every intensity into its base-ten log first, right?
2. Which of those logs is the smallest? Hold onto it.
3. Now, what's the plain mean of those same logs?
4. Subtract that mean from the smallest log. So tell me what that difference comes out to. -0.029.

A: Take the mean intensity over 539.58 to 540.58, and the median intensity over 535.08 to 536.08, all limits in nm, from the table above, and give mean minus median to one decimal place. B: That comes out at -0.8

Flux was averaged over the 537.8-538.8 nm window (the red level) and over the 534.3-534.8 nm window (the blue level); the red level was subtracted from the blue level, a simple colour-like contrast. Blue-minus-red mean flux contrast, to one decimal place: -0.8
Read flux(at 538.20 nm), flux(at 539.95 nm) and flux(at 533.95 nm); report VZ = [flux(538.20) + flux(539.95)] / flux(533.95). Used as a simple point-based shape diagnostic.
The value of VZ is 2.18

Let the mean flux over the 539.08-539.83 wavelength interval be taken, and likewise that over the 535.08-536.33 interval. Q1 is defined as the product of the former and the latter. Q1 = 54.5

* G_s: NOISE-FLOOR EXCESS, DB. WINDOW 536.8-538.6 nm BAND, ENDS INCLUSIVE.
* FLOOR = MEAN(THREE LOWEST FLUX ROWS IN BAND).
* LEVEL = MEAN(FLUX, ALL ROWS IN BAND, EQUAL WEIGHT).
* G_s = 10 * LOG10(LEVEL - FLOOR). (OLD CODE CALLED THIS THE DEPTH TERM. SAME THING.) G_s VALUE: -2.0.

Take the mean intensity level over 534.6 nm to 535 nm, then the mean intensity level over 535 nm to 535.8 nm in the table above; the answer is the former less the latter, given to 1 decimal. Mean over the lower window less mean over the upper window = -0.3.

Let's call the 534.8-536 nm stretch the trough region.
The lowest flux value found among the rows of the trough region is 7.142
